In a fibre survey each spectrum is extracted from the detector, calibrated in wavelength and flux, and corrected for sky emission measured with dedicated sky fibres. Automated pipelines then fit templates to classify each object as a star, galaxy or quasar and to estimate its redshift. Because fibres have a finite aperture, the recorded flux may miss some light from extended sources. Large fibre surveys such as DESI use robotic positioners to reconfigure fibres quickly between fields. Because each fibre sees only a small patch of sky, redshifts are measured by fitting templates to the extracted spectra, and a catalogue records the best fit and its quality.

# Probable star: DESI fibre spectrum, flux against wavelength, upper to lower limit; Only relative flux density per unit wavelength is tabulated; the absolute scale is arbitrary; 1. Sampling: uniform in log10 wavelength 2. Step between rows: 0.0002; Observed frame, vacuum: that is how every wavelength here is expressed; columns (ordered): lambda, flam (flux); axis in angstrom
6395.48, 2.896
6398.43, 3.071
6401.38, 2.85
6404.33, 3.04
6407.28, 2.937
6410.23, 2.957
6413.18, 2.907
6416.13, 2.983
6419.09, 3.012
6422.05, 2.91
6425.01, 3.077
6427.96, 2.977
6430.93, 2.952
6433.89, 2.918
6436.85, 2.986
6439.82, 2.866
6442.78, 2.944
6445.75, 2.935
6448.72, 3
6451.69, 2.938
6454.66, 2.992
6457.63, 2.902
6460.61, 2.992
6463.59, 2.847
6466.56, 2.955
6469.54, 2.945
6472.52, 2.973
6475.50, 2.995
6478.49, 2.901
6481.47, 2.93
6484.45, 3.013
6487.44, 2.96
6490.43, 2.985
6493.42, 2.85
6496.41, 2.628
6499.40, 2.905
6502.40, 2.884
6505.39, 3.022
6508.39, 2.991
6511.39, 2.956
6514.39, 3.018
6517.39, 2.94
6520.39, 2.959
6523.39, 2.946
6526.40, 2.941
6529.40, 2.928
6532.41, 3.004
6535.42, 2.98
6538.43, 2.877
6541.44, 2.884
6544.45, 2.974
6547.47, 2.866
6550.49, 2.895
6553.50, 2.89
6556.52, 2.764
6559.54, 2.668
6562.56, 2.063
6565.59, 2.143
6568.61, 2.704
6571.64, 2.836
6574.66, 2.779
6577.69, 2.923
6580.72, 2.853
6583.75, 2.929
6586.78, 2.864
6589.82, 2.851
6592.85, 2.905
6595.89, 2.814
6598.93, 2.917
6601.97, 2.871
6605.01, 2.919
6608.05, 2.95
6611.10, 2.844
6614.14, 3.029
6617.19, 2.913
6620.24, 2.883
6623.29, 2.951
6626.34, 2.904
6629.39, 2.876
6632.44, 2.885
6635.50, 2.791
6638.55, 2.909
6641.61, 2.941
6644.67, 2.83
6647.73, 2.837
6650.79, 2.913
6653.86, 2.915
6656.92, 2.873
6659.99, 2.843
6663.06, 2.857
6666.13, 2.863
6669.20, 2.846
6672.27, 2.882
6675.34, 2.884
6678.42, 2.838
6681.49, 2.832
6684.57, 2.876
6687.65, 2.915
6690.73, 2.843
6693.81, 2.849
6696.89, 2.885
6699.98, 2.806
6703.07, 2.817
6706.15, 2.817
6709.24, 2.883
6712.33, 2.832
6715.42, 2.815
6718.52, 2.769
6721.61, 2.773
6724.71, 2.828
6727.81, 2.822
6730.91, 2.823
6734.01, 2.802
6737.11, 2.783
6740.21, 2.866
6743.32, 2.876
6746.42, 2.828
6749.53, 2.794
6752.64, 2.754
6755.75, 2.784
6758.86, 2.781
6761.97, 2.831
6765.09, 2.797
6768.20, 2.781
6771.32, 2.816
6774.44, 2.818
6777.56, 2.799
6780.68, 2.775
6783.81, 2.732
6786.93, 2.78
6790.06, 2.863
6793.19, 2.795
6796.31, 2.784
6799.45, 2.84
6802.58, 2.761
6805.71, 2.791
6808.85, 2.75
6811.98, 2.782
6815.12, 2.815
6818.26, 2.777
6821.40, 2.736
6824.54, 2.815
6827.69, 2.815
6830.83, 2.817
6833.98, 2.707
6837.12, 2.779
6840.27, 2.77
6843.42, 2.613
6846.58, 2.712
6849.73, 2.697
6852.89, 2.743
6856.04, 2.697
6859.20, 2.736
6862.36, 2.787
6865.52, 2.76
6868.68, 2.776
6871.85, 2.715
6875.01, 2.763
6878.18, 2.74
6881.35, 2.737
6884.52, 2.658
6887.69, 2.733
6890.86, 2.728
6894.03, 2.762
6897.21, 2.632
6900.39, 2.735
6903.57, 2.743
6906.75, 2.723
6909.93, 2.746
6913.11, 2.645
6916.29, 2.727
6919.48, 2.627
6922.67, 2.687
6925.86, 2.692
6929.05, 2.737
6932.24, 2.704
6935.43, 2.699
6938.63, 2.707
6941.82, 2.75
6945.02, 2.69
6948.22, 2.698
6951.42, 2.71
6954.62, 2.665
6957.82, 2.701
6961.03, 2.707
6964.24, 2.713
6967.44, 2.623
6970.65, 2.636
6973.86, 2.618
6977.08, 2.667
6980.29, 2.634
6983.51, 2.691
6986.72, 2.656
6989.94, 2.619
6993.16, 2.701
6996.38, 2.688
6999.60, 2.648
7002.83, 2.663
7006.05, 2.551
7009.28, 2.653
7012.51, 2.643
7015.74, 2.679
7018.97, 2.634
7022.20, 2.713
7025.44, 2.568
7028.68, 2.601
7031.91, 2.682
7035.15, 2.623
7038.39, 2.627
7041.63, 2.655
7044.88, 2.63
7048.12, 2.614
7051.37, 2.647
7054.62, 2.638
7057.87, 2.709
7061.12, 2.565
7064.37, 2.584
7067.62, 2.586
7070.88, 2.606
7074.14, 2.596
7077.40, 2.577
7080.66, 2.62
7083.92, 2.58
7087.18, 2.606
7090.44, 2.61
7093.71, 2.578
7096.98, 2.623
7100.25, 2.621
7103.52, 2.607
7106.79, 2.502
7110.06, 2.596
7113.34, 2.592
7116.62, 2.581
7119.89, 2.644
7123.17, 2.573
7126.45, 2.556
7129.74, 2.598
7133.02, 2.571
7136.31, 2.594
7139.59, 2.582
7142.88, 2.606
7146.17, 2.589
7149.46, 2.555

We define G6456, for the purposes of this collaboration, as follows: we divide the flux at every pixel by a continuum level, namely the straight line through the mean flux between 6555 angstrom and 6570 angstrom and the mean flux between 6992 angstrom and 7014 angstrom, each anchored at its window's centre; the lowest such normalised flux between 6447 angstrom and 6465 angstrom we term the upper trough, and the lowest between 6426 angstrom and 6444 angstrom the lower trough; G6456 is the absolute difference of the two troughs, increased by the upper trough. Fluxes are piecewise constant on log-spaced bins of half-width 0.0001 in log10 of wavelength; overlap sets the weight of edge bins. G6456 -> 1.19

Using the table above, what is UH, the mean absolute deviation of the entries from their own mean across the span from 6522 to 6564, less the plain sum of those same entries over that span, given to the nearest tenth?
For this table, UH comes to -39.5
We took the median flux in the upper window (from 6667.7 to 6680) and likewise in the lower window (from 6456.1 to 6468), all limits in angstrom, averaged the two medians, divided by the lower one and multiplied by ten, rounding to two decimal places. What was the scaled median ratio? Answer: 9.89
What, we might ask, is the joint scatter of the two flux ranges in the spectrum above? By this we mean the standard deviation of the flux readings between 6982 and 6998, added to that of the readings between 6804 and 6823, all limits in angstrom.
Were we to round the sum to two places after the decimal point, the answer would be 0.06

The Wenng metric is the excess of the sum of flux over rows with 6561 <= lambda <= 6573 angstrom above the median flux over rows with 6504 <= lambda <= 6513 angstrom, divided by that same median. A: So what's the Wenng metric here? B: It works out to 2.3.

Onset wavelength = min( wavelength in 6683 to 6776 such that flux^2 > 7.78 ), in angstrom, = 6684.57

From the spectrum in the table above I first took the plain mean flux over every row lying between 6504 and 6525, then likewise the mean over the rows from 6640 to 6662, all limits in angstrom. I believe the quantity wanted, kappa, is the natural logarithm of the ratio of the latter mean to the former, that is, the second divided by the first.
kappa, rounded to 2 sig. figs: -0.033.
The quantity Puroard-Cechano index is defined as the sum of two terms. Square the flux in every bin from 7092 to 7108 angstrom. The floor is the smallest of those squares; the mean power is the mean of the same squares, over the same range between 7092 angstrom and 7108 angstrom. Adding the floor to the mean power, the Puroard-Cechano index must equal 13.0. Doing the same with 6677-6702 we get 16.0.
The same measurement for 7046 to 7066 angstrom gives 13.5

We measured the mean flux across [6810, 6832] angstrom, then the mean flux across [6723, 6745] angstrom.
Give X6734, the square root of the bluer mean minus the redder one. 0.19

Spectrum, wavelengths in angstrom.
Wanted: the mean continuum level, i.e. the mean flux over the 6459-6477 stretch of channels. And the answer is 2.95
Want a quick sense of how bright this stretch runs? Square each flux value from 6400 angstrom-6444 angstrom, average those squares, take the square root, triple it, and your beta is 8.9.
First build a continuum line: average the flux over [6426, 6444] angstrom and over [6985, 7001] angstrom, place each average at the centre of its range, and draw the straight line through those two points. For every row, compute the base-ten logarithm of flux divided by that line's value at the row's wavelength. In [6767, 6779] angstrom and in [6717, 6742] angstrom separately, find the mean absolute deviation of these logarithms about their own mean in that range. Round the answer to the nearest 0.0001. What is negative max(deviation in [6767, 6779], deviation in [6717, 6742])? -0.0042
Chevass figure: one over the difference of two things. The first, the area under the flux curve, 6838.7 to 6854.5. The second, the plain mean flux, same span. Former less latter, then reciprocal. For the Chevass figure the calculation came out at 0.0250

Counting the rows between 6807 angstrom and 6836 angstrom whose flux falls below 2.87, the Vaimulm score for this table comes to 9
